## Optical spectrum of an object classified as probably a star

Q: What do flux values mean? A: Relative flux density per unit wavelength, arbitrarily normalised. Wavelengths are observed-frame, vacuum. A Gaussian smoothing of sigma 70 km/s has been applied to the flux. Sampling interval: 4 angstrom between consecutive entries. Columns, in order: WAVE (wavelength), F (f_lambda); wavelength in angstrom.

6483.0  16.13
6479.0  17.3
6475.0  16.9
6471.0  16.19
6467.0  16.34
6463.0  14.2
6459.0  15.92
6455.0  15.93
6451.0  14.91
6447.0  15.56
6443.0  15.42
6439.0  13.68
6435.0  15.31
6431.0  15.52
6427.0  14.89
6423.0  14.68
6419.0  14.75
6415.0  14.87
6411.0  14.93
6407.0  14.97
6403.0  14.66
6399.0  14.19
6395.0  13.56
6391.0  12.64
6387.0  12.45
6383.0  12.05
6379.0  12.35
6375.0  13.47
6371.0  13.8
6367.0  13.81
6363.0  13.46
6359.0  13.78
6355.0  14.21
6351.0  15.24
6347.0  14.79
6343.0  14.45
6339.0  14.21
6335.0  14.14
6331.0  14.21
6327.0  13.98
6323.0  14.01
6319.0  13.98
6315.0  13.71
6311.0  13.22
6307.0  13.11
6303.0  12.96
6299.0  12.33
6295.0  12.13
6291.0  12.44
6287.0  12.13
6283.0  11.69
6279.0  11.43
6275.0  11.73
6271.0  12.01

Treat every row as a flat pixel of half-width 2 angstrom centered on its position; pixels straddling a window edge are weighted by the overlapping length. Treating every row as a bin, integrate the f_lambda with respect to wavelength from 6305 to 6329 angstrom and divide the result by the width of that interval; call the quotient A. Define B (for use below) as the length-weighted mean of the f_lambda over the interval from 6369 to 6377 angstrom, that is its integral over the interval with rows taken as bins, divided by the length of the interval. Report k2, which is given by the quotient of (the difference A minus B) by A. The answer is 0.00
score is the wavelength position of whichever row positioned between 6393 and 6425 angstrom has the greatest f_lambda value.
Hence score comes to 6407.0 angstrom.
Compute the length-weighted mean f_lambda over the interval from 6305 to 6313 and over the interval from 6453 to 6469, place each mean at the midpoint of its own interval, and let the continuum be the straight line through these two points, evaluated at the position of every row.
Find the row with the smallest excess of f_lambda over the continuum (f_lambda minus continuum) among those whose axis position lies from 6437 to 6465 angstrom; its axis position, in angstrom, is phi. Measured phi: 6439.0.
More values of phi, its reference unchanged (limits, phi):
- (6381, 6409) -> 6383.0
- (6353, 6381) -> 6379.0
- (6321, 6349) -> 6327.0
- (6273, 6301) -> 6279.0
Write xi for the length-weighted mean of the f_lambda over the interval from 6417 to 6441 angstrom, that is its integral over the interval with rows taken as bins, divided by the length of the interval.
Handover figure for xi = 14.8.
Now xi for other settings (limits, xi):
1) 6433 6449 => 15.0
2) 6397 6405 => 14.4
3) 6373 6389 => 12.6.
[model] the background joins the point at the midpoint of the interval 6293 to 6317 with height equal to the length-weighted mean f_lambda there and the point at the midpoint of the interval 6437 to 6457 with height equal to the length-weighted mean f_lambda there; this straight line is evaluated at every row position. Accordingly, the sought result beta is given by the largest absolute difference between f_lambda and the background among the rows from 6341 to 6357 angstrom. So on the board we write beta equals 1.6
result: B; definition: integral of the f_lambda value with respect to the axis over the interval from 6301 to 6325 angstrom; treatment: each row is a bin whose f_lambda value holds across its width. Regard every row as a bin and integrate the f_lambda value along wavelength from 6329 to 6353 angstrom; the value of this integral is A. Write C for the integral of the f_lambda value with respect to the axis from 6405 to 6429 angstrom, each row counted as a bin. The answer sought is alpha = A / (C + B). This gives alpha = 0.512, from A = 348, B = 324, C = 356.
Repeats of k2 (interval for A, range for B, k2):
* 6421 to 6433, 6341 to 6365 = 0.05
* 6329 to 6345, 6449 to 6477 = -0.11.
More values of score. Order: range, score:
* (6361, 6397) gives 6367.0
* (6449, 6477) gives 6475.0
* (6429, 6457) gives 6455.0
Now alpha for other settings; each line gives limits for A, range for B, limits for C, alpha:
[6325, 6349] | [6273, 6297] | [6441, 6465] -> 0.525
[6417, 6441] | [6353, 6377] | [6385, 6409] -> 0.538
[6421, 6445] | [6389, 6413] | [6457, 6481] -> 0.492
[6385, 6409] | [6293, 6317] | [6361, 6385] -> 0.527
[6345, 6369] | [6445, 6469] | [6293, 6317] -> 0.501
